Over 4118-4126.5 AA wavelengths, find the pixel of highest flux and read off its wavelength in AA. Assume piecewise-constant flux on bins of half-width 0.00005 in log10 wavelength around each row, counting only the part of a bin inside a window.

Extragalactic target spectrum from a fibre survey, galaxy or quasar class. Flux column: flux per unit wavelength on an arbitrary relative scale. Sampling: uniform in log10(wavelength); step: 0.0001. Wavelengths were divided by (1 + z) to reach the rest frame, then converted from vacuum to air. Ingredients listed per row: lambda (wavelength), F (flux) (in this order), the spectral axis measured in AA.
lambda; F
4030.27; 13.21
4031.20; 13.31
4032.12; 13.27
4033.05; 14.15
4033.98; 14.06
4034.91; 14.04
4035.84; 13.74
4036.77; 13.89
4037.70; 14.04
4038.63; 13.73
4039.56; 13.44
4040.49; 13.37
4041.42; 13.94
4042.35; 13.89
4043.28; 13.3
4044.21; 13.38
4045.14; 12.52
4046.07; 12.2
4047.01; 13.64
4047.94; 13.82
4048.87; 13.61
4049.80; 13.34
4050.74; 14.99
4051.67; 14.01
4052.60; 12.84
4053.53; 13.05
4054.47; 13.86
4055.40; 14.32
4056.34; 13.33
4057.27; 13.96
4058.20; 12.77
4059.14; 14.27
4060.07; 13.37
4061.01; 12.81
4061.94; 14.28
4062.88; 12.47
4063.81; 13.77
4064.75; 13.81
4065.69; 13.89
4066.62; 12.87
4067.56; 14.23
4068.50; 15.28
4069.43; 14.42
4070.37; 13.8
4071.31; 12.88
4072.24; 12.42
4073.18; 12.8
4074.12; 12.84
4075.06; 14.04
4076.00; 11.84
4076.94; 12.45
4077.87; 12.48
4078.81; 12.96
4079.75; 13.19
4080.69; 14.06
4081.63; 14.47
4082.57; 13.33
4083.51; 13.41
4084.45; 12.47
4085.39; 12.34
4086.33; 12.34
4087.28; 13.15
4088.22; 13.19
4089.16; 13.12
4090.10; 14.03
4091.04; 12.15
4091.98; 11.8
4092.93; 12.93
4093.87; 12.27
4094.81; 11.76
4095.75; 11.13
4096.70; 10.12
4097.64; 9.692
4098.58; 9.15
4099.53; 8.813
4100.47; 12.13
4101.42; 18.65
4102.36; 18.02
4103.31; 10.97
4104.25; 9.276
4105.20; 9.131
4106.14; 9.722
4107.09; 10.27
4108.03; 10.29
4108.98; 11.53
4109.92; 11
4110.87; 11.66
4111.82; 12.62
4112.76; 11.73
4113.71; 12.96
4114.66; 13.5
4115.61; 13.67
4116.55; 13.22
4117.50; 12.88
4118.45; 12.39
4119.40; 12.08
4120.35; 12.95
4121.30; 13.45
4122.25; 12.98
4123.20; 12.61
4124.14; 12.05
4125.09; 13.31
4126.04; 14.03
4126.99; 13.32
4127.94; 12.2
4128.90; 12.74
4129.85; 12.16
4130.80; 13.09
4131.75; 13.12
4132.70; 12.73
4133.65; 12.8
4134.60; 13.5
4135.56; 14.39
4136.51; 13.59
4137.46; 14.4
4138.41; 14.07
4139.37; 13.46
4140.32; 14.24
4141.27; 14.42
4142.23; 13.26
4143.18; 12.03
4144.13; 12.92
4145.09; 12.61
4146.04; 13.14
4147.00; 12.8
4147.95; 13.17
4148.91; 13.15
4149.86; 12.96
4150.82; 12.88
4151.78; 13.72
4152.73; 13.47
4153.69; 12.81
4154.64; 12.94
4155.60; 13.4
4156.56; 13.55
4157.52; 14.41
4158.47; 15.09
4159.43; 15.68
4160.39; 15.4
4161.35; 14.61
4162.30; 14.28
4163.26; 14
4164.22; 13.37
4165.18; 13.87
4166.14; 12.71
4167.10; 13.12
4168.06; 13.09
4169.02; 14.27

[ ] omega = 4126.04 AA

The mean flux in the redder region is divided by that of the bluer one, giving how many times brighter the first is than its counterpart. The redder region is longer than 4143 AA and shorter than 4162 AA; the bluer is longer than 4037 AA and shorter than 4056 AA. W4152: 1.00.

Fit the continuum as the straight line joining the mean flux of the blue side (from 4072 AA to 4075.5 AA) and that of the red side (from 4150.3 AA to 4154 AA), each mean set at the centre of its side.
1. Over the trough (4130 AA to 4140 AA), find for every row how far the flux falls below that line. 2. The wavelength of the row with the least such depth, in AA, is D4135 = 4137.46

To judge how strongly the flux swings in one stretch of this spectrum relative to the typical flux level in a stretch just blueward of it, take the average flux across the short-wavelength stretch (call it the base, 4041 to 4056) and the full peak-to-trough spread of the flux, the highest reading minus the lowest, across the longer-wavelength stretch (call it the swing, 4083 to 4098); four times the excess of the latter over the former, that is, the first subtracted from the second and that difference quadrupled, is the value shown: -36.8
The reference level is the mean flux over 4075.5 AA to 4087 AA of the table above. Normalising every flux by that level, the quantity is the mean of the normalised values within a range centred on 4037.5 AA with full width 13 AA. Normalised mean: 1.06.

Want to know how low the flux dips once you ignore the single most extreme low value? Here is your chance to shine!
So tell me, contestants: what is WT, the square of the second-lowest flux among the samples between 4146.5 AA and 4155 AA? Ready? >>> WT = 164.1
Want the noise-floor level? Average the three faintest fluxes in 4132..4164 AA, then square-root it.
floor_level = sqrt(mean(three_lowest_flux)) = 3.53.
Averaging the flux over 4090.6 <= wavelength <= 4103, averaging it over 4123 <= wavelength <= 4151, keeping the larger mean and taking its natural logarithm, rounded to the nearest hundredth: 2.58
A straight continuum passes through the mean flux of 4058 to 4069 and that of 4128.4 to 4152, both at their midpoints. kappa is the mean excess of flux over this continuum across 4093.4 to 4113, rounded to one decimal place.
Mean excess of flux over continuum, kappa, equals -2.0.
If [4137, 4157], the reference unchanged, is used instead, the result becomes 0.1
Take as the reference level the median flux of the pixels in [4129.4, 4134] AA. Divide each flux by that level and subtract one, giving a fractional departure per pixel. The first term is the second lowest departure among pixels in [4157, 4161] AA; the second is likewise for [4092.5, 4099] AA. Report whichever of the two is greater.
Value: 0.18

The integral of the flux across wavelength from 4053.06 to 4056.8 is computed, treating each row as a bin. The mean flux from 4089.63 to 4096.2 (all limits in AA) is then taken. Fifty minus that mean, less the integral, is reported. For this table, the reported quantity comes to -13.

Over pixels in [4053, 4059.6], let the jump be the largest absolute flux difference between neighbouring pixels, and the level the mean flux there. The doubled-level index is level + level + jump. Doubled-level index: 28.8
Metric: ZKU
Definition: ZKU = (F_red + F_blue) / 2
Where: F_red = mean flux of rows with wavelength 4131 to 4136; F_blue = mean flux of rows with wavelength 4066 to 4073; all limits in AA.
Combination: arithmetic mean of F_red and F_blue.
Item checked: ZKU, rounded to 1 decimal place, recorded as 13.5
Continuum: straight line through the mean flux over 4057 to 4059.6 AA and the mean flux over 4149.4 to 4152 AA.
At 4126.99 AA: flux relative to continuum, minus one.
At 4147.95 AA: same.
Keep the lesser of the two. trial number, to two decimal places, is 0.00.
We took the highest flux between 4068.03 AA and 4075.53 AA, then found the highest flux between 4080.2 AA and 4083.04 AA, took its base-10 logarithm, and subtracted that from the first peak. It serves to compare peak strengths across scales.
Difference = 14.1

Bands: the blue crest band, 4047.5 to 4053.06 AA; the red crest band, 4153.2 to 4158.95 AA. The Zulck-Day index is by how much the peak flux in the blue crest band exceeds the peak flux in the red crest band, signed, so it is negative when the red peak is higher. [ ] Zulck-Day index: -0.1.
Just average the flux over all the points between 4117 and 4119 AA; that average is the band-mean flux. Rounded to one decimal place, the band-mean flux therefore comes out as 12.6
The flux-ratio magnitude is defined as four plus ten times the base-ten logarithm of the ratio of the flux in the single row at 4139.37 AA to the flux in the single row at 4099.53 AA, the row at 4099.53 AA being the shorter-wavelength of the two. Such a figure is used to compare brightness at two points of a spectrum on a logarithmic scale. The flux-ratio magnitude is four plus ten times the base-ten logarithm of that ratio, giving 5.8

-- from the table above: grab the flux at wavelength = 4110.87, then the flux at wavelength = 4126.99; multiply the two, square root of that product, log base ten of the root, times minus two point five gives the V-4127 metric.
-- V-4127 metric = -2.74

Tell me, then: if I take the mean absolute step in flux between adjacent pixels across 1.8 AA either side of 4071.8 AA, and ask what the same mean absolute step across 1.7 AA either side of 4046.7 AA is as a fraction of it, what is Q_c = 1.1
